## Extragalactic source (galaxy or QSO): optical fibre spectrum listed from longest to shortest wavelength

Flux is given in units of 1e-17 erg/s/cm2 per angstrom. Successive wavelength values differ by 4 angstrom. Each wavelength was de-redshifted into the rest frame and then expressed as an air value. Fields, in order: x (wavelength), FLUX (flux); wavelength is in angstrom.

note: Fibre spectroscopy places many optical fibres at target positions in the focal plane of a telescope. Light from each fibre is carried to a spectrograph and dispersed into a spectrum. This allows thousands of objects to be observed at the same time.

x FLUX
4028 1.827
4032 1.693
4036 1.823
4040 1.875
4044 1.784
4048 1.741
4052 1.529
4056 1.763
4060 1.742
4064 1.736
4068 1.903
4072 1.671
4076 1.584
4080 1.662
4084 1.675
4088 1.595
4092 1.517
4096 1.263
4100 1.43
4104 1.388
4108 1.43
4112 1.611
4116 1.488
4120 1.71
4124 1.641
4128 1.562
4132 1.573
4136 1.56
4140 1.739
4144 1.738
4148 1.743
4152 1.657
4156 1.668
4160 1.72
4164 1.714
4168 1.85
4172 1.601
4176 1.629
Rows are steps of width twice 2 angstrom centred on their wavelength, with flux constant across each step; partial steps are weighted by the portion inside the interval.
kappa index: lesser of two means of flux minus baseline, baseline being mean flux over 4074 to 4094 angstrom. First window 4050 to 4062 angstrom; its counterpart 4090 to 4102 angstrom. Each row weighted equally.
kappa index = -0.20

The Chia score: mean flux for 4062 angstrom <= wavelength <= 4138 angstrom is 1.58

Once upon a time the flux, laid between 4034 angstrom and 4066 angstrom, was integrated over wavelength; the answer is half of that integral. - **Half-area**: 28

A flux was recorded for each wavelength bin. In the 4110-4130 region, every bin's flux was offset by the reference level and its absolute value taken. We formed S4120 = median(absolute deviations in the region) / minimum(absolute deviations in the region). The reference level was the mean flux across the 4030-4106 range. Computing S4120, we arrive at 5.7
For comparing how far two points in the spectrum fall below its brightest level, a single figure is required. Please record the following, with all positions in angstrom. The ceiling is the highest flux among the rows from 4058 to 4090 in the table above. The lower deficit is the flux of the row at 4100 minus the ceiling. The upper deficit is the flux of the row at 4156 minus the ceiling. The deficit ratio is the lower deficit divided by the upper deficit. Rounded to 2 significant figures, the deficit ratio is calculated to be 2.0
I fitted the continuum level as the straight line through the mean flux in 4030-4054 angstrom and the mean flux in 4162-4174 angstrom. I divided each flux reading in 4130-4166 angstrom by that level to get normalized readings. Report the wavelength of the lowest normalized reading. 4136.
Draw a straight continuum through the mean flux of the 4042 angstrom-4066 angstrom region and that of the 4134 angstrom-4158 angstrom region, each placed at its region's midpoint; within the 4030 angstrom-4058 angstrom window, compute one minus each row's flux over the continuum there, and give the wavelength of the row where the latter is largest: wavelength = 4052 angstrom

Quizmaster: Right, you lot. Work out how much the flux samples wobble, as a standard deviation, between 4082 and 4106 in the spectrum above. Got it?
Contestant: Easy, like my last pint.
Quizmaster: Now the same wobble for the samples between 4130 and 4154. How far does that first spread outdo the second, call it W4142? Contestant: 0.06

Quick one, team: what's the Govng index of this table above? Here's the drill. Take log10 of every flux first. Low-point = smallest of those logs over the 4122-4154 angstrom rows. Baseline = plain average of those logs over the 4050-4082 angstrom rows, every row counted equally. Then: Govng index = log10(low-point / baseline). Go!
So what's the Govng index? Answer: -0.074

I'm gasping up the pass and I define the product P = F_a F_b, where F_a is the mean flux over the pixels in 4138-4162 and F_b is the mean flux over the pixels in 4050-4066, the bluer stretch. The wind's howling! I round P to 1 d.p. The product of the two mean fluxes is 2.9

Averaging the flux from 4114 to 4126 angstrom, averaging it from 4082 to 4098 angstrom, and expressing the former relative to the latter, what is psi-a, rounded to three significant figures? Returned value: 1.07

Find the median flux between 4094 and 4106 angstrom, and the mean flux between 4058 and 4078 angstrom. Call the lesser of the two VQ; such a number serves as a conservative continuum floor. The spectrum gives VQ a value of 1.39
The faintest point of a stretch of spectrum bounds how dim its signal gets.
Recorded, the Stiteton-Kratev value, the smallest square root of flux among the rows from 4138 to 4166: 1.29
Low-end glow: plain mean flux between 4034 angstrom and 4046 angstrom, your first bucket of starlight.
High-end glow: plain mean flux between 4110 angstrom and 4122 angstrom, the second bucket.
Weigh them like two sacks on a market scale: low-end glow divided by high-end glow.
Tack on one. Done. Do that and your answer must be 2.140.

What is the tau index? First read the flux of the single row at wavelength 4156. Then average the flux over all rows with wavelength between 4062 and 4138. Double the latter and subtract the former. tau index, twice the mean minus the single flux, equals 1.49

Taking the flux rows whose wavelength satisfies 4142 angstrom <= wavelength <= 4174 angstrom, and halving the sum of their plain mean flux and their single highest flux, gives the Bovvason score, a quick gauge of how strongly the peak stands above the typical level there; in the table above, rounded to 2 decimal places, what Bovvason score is 1.78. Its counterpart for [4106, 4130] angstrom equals 1.64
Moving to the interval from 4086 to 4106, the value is 1.52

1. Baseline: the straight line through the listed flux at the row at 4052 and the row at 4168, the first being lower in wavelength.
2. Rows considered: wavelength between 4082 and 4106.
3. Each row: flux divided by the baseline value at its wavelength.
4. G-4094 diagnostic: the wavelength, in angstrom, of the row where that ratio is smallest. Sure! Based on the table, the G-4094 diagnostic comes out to 4096 angstrom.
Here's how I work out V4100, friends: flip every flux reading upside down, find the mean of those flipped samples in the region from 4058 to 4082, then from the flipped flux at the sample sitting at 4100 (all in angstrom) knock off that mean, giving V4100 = 0.11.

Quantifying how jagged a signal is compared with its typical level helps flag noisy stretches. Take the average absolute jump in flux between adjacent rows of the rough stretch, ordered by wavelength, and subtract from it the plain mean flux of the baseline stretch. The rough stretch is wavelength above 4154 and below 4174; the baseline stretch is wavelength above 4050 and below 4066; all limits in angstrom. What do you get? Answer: -1.58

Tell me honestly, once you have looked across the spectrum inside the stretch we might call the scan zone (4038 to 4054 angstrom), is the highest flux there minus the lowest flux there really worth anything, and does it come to 0.35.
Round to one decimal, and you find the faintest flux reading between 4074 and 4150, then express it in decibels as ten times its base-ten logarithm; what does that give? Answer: 1.0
